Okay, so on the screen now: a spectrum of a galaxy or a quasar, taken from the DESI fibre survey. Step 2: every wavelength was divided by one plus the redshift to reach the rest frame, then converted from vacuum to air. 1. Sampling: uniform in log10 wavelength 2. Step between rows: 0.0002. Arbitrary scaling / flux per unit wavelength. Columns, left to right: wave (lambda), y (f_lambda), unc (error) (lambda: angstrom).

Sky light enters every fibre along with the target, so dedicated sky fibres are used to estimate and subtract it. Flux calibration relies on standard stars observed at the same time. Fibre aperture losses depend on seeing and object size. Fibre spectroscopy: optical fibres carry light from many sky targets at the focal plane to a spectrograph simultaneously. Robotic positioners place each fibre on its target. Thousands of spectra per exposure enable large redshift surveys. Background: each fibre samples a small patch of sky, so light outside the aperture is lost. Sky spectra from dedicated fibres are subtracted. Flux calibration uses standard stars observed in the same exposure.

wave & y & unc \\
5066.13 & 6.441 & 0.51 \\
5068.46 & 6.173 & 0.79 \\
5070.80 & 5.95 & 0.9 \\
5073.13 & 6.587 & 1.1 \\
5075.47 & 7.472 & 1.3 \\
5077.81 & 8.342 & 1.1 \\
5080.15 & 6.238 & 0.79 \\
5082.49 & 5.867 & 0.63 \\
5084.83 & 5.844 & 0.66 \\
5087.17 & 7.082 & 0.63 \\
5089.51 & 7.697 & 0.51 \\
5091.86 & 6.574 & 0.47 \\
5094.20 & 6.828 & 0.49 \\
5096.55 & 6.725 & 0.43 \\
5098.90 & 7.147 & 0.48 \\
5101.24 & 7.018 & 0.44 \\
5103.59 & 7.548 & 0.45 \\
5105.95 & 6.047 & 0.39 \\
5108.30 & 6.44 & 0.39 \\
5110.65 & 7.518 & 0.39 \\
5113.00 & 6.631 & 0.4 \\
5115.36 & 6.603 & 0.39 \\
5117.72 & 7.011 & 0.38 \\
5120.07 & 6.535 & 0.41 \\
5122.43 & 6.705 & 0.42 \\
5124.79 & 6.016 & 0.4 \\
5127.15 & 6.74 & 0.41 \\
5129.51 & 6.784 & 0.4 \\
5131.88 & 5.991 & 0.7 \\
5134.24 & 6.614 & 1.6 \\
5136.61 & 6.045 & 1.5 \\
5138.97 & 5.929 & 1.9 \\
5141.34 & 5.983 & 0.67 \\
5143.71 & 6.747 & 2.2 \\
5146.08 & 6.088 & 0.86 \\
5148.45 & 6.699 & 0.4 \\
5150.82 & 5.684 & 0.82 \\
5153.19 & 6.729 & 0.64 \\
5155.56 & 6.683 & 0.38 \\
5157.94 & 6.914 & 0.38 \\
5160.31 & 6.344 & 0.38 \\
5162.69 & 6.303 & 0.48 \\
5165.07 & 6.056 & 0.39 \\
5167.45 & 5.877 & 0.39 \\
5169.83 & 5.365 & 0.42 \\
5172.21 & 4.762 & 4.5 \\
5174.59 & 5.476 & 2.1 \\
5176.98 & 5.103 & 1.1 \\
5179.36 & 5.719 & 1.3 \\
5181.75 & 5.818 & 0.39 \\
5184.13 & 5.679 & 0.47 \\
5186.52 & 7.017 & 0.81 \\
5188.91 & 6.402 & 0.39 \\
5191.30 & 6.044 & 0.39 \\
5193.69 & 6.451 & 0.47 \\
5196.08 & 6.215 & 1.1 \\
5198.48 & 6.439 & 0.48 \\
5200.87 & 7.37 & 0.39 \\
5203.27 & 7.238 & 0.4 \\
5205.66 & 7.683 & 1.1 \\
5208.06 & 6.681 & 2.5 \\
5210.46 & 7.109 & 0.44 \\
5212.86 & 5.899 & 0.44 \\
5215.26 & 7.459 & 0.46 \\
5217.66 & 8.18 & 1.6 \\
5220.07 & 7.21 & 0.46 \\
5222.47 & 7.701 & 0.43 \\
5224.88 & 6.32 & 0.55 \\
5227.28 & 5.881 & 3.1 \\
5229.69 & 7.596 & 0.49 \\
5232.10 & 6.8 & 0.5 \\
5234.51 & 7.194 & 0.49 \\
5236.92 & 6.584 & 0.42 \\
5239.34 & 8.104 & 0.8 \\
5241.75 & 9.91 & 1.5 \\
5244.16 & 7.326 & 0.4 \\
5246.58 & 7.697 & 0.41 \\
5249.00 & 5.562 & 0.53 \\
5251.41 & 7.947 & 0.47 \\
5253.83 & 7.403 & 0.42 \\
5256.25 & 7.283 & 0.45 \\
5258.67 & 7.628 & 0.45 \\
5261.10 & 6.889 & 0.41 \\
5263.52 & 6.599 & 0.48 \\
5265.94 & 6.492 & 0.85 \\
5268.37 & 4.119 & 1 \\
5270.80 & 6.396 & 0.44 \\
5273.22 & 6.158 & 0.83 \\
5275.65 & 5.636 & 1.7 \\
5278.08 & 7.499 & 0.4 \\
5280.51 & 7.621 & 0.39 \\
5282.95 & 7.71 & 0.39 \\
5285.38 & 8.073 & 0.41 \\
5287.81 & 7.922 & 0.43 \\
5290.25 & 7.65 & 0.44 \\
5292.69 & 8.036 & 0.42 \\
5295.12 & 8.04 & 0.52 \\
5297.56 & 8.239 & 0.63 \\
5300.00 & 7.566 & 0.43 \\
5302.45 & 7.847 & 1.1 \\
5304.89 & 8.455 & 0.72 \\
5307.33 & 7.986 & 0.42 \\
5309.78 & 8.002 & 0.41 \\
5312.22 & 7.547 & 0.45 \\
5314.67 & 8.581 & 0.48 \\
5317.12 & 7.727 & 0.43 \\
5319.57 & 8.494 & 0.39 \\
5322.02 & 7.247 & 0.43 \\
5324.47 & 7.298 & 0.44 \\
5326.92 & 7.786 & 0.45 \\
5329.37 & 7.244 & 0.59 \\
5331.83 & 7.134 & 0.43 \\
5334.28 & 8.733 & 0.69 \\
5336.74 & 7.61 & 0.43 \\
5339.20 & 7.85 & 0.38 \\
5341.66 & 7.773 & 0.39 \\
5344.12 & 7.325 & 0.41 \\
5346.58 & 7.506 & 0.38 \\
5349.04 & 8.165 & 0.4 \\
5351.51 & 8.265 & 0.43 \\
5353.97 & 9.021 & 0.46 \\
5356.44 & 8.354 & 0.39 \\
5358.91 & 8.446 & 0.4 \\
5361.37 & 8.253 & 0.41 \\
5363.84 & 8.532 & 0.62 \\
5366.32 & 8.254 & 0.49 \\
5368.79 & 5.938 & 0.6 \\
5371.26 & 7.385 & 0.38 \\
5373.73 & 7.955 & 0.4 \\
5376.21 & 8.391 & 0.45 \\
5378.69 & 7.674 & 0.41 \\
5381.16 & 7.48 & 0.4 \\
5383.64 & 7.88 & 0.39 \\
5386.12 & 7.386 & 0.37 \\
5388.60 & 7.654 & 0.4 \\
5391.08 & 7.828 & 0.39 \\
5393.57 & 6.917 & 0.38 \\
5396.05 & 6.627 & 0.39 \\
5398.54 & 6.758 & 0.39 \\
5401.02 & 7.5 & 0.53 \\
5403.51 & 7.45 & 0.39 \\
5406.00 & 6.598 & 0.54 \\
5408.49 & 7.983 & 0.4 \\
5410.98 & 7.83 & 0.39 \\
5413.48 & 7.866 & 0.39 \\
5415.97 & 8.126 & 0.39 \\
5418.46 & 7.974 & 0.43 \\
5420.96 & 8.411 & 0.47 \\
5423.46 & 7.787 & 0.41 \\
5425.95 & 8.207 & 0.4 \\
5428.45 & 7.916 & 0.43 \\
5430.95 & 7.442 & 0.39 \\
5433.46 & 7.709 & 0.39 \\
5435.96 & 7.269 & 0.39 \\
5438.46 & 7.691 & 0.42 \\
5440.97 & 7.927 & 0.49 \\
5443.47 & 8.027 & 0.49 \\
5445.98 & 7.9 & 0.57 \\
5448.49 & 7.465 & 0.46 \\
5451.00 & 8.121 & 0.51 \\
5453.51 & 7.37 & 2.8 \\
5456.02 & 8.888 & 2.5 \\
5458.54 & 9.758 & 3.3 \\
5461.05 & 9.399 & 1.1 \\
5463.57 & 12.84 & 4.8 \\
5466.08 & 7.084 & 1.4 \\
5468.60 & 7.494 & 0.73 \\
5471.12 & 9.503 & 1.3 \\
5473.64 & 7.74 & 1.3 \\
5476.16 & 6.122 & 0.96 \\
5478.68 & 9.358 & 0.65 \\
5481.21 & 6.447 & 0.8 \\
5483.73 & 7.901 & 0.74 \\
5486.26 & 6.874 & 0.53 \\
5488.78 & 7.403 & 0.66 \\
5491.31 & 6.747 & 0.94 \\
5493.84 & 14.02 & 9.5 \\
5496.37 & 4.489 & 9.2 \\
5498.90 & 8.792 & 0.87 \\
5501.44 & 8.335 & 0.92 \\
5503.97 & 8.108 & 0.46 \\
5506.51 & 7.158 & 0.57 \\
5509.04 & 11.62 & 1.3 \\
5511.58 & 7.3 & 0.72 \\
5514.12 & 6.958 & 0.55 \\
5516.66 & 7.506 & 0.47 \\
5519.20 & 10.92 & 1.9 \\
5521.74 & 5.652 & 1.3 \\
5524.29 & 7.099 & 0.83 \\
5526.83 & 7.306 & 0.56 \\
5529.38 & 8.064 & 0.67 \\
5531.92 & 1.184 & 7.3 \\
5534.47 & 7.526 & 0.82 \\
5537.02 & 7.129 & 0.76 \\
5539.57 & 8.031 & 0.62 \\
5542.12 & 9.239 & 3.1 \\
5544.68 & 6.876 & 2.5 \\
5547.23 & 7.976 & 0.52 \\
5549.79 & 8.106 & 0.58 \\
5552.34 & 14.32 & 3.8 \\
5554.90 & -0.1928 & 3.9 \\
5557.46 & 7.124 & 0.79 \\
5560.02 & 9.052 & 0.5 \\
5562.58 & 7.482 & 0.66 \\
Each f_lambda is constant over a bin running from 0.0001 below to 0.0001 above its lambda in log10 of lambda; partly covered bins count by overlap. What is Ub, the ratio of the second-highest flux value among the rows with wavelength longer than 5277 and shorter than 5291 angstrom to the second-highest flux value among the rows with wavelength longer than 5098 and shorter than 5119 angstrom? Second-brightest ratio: 1.05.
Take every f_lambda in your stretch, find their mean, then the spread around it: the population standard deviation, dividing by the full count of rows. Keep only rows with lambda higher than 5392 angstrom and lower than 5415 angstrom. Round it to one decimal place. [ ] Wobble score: 0.5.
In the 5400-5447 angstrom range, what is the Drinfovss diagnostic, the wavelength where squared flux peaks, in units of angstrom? 5420.96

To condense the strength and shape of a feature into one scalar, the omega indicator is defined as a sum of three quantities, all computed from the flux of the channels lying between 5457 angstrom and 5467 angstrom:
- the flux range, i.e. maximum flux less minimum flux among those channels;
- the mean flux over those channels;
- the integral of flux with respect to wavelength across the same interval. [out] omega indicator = 114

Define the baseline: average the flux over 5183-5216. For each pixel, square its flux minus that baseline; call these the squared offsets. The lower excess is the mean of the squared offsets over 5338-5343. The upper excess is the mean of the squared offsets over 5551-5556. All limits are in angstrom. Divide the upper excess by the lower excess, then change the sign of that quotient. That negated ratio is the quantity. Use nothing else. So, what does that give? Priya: -42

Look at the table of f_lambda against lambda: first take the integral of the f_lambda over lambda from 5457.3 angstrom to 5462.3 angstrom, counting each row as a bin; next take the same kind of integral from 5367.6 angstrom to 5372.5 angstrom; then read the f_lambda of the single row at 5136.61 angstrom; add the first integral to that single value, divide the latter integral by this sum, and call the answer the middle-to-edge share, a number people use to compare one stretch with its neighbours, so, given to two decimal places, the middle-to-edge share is 0.61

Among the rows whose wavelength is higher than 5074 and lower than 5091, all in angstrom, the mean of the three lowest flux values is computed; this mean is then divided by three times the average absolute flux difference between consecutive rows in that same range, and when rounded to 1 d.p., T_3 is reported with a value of 2.3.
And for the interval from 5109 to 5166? 4.2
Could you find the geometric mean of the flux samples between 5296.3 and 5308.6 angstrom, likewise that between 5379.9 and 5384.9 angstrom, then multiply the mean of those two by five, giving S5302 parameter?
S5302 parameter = 39.2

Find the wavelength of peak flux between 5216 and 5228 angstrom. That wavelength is 5217.66 angstrom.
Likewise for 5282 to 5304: 5297.56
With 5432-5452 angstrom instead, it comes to 5451.00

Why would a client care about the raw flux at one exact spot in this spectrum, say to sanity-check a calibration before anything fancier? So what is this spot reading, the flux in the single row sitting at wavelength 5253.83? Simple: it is 7.403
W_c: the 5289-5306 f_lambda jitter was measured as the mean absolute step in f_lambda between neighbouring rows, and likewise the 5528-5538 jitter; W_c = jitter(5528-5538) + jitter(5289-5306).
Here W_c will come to 5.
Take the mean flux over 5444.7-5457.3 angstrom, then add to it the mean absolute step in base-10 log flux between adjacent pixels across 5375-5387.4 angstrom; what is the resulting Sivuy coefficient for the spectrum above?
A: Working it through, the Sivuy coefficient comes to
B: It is 7.97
